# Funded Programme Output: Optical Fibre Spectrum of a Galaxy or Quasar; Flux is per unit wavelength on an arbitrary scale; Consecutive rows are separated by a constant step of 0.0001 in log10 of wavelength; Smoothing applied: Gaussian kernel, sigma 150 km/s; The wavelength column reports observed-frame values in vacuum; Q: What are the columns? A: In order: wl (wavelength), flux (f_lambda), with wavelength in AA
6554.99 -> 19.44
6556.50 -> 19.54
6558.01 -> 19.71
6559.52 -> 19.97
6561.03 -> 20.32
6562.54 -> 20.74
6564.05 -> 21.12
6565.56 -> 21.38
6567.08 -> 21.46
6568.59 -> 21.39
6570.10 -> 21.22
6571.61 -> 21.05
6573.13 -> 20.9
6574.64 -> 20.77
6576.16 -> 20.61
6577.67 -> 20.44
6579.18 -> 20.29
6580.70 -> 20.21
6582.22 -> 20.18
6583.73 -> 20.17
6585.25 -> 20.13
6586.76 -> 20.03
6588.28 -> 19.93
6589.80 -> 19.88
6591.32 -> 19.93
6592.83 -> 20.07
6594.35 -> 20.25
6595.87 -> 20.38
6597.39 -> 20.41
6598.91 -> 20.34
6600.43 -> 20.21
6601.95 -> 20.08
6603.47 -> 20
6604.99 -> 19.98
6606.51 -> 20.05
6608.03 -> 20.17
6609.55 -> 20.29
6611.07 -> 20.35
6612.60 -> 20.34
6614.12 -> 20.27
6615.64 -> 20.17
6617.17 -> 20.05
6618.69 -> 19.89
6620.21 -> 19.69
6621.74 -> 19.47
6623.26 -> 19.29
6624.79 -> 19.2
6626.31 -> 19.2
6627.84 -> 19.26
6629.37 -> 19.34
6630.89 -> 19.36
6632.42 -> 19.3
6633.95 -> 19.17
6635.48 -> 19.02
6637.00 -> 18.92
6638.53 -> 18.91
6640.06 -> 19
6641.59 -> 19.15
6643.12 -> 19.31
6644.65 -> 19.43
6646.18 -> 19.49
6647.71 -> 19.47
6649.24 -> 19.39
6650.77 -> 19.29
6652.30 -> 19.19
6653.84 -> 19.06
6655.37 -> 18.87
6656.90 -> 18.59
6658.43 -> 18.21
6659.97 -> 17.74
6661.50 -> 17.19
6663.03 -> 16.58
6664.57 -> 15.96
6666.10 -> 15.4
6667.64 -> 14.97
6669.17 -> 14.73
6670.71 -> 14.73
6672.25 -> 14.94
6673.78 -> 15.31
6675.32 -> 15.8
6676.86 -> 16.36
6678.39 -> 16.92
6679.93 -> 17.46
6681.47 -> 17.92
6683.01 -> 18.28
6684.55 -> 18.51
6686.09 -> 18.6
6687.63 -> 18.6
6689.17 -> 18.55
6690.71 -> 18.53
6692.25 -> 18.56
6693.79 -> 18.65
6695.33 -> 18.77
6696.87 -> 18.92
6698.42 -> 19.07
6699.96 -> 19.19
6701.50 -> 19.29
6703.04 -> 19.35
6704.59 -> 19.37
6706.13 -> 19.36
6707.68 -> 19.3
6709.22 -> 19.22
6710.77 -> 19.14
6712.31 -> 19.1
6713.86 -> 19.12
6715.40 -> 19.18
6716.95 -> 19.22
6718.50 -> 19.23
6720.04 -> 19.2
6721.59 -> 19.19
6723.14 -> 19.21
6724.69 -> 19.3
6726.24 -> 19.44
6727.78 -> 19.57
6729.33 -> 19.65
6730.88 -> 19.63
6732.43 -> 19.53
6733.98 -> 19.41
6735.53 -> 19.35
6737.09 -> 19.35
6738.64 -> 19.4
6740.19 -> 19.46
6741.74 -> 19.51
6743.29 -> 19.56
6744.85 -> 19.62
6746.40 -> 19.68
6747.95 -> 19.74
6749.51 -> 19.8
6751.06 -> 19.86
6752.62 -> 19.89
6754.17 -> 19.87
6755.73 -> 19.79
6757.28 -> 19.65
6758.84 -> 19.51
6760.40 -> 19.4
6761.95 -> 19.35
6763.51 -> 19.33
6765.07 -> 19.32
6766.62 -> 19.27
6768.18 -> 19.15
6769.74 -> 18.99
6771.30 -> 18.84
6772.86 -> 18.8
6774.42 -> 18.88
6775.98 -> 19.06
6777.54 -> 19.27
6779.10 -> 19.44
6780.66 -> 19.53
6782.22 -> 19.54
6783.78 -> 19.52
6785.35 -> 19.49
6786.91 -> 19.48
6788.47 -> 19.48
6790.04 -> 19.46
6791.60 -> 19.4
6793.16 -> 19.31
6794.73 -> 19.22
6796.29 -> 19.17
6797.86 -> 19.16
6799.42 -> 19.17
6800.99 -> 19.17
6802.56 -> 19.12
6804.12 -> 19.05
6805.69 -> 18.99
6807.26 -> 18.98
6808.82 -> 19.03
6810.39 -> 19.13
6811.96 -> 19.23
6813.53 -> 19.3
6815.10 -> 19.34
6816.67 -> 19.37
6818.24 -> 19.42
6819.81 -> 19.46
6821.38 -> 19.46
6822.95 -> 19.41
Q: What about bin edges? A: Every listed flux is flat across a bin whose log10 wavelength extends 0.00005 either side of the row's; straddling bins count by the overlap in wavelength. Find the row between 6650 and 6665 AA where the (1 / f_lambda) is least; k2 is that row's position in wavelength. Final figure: 6650.77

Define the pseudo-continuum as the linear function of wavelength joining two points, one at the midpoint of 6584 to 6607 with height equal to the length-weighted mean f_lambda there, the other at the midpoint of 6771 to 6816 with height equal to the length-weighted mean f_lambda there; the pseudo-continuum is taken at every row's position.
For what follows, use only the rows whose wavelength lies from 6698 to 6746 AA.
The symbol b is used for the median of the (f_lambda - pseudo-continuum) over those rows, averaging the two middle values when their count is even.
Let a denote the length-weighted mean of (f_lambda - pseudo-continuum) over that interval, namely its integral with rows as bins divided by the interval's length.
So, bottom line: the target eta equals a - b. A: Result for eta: 0.055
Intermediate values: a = -0.20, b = -0.26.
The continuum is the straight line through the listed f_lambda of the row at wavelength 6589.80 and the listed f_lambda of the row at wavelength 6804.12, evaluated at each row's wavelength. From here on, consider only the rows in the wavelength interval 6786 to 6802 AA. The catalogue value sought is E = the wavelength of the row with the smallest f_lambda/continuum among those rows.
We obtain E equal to 6797.86 AA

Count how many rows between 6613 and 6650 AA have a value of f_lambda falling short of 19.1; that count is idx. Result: 4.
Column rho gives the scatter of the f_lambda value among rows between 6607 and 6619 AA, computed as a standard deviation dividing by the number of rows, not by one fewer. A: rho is 0.15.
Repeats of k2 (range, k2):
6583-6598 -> 6597.39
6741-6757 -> 6752.62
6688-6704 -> 6703.04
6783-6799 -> 6783.78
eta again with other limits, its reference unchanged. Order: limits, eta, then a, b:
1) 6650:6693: -0.511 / -2.46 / -1.95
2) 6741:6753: -0.009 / 0.27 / 0.27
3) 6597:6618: -0.004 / 0.13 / 0.13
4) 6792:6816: 0.013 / -0.02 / -0.03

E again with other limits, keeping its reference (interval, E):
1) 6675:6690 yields 6675.32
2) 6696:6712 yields 6696.87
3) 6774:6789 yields 6774.42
